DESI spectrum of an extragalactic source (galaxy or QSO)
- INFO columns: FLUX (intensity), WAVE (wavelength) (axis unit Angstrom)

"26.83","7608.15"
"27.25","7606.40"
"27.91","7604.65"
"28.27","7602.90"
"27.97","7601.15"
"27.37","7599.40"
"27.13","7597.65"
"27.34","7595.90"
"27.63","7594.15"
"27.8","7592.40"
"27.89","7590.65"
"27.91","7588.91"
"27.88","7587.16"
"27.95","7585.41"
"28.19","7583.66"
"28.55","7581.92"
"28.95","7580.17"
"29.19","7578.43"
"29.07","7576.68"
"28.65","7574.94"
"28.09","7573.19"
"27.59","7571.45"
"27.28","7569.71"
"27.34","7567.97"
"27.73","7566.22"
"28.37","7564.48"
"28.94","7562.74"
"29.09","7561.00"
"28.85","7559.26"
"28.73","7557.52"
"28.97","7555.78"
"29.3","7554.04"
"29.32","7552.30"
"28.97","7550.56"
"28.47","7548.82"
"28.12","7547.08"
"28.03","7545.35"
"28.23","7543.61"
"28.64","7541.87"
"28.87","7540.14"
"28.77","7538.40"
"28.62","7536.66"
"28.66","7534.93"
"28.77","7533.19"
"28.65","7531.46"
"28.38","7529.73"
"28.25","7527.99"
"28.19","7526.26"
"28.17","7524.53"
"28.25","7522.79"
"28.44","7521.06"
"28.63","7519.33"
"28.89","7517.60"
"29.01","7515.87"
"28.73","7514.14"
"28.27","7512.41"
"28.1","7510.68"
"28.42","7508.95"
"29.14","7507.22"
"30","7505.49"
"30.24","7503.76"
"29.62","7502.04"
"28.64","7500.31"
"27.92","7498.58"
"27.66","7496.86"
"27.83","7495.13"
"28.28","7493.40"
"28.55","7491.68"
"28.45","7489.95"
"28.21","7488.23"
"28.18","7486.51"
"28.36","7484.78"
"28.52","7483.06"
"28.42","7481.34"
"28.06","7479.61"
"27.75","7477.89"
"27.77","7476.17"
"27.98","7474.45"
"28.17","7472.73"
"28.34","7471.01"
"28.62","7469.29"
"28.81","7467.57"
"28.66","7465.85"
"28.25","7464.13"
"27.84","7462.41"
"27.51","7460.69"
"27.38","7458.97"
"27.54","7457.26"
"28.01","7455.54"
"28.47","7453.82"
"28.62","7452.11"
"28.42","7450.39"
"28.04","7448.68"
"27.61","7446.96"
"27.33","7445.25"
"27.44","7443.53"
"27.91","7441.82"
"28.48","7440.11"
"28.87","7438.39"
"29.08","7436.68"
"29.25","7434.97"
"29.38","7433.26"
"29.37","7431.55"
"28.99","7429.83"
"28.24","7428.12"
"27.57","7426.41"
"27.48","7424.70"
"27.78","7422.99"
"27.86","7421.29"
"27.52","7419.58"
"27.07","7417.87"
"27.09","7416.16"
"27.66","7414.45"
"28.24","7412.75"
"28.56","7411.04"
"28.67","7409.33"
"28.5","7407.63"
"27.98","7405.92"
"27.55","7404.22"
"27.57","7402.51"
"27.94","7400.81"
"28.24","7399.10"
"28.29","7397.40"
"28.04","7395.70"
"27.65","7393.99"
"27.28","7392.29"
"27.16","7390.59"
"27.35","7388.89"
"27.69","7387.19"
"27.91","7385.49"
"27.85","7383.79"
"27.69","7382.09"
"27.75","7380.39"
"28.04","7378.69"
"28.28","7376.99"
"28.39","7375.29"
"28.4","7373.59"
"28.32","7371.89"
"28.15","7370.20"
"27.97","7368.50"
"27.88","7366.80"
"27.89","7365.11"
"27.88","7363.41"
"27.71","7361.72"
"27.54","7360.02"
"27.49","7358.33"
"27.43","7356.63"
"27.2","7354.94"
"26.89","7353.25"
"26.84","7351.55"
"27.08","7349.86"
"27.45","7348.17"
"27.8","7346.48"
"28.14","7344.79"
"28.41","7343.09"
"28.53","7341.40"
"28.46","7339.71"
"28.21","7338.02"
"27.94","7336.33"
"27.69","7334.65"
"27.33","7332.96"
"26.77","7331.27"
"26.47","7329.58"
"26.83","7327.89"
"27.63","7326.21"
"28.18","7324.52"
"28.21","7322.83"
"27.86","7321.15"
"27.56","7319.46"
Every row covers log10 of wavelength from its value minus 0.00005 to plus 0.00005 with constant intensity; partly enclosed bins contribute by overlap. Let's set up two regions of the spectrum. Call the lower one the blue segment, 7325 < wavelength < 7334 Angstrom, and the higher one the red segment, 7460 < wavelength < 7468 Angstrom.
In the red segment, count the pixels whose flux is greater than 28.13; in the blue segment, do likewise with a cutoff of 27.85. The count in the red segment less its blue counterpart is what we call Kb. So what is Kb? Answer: 3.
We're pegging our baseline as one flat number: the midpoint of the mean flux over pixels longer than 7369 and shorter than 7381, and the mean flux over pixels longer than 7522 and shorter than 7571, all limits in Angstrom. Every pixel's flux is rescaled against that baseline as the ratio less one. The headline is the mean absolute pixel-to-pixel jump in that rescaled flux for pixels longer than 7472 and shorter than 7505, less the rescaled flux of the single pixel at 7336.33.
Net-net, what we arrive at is 0.025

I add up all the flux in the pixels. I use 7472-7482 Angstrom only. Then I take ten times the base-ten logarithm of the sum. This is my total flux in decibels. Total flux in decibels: 22.26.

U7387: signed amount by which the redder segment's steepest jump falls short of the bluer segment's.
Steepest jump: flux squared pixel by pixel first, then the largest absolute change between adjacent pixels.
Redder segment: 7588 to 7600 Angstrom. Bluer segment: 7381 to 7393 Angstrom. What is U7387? 2.8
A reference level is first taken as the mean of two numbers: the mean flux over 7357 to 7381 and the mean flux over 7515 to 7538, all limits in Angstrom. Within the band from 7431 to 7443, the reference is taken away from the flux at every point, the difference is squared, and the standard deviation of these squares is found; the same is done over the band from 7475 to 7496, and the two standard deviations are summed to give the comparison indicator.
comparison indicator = 0.6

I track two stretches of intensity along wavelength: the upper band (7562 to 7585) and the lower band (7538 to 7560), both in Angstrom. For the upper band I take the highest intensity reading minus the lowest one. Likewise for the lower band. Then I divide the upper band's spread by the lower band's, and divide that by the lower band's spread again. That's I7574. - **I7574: 1.1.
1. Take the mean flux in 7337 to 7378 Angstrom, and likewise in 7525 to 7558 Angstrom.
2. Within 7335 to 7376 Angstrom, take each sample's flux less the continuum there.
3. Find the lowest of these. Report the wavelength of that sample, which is 7351.55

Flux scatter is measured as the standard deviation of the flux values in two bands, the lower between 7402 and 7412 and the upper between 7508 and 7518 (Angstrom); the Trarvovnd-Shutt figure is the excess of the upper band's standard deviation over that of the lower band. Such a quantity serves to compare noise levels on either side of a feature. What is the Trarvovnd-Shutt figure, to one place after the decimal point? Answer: -0.1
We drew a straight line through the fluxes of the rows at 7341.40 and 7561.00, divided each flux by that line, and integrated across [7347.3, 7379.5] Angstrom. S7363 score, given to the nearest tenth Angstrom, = 31.2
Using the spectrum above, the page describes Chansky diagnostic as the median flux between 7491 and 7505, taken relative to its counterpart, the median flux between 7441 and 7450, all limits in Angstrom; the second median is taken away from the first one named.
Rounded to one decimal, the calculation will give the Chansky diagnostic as 0.8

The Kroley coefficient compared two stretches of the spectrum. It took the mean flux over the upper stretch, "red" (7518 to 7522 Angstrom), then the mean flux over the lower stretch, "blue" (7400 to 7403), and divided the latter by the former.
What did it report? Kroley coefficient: 0.97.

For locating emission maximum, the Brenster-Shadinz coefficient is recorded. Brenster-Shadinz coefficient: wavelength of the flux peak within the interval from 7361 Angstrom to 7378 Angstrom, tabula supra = 7373.59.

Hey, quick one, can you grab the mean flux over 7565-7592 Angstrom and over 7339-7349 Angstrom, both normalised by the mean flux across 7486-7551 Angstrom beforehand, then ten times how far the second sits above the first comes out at -0.01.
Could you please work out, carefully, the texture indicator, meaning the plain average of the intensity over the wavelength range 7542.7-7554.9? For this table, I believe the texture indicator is 28.6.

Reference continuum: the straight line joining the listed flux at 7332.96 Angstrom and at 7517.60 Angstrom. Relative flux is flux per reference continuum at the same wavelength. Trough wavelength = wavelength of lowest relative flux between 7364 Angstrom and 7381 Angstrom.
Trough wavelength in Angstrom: 7380.39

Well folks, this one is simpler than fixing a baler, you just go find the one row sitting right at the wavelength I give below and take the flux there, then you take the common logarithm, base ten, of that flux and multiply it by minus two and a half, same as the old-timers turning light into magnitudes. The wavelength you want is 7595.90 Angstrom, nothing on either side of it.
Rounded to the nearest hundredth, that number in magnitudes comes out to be -3.59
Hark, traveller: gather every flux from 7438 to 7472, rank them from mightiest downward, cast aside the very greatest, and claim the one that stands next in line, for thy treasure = 28.81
